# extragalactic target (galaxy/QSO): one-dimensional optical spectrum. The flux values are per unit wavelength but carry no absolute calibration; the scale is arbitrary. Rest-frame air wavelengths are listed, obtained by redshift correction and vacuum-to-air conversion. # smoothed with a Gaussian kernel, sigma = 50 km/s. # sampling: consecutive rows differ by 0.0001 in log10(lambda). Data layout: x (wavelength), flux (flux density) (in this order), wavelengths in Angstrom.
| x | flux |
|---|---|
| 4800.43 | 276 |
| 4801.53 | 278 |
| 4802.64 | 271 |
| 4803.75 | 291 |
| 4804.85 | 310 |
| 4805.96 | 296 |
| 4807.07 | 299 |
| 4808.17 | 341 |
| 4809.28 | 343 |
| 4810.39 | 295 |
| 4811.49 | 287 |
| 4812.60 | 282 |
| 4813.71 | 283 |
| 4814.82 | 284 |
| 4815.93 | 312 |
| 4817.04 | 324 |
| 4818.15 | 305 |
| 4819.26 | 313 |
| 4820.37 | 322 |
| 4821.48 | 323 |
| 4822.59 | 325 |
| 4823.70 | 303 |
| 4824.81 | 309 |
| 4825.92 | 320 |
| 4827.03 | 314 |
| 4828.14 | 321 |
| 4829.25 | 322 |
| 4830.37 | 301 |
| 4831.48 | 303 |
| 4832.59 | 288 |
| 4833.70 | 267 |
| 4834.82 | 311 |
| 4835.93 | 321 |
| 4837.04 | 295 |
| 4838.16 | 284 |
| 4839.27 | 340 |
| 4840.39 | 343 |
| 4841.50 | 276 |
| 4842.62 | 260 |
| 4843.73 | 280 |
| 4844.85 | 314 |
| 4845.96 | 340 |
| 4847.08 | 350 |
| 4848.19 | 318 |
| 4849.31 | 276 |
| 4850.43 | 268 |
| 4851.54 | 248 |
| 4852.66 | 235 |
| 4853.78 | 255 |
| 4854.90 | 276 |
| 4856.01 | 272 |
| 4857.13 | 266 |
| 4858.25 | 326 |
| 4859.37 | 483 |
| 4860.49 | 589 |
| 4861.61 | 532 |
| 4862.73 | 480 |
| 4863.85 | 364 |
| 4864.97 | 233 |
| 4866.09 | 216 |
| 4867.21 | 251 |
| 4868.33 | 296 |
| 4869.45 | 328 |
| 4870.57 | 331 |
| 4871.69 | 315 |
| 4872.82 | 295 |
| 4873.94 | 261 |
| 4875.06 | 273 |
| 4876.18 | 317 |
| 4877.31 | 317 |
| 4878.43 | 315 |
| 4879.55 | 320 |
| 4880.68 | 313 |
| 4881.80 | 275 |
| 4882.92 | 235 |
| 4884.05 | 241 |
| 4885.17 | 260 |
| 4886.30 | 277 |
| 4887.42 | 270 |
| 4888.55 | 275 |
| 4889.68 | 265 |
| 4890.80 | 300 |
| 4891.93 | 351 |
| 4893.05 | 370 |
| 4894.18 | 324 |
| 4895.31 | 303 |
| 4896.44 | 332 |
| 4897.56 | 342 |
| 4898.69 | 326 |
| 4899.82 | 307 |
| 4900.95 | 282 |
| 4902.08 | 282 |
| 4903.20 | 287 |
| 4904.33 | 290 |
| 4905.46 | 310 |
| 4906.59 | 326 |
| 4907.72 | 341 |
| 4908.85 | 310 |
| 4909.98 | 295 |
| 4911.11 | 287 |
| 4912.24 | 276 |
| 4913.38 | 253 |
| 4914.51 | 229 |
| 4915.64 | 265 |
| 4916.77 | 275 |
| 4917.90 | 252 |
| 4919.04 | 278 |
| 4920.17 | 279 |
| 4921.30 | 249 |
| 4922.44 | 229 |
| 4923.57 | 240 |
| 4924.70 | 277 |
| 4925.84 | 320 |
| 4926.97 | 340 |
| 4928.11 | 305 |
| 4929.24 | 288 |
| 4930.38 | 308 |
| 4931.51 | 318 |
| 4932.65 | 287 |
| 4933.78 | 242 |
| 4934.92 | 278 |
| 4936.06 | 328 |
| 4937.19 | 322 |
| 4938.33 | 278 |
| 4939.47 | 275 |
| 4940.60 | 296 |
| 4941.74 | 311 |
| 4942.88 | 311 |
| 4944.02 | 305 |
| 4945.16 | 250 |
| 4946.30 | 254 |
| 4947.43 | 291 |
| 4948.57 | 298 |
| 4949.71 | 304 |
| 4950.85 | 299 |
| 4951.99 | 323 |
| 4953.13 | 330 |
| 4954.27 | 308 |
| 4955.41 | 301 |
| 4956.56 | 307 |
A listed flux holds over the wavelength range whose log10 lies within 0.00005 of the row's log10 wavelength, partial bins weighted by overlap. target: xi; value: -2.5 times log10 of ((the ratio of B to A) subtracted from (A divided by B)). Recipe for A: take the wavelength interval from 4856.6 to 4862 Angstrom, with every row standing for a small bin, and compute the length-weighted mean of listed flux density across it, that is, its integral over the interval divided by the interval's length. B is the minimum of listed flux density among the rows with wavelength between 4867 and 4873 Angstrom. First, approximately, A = 437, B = 251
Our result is -0.17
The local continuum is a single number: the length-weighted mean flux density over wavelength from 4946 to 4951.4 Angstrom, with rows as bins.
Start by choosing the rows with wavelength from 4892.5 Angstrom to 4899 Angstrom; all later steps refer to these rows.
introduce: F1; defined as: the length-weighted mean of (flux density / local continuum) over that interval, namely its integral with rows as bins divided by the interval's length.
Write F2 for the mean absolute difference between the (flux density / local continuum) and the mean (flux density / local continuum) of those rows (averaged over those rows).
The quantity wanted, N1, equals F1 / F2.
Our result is 22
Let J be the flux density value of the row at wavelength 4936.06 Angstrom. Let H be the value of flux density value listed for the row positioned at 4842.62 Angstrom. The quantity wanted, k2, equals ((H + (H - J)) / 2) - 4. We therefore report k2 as 92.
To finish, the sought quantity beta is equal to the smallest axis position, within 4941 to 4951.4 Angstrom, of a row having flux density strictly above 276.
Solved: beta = 4941.74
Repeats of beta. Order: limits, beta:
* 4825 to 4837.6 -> 4825.92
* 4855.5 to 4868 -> 4858.25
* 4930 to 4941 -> 4930.38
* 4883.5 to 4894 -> 4886.30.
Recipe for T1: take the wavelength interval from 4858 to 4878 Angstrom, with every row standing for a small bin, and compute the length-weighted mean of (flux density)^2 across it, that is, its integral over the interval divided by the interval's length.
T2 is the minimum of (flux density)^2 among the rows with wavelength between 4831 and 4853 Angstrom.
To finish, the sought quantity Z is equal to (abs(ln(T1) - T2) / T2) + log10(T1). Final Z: 6.11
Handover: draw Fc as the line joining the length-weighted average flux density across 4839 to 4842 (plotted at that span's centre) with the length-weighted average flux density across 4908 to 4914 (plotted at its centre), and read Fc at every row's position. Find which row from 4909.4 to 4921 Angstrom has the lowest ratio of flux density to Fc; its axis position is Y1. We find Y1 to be 4914.51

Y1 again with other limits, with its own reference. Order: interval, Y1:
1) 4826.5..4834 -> 4833.70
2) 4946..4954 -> 4946.30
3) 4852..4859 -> 4852.66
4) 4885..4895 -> 4885.17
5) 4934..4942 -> 4939.47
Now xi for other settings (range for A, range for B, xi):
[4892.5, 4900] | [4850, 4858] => 0.40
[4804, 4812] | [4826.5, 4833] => 2.08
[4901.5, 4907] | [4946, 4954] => 1.22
